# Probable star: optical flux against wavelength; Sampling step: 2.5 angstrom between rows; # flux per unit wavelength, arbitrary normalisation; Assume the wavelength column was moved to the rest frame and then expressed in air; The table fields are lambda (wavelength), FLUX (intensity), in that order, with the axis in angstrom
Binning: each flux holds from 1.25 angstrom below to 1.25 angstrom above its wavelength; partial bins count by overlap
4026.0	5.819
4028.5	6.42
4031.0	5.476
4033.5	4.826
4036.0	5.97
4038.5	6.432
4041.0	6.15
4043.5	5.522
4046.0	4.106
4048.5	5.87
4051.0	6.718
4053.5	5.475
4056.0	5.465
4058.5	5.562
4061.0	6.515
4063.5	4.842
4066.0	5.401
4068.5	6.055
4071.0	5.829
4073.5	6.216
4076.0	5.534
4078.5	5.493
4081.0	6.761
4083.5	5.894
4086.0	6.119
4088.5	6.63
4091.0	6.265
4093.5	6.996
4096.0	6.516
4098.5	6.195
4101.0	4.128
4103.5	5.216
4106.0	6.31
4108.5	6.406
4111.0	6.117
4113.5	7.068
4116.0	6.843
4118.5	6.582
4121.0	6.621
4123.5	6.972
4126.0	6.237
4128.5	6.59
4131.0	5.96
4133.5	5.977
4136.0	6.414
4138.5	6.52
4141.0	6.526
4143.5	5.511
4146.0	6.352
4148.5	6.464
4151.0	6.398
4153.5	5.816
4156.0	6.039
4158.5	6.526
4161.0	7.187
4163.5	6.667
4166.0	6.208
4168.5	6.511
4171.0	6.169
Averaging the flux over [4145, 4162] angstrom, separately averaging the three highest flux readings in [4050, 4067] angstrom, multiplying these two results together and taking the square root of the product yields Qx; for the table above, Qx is 6.33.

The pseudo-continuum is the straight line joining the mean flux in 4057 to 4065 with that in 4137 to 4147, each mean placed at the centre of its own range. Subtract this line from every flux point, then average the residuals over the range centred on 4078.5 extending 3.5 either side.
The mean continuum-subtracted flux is 0.16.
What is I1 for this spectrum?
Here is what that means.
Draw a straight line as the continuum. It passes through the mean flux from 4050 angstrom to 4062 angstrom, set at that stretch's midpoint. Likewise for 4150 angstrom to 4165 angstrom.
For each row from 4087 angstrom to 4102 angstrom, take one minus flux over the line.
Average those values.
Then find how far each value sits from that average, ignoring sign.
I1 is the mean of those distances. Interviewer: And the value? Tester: 0.110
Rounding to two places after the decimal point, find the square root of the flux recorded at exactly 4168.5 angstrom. 2.55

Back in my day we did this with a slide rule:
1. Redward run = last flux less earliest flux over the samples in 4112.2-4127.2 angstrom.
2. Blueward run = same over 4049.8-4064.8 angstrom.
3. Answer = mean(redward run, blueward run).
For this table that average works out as -1.4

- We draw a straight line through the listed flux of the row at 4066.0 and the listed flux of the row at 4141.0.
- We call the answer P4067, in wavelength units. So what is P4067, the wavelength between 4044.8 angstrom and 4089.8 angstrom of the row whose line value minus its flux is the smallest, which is 4051.0 angstrom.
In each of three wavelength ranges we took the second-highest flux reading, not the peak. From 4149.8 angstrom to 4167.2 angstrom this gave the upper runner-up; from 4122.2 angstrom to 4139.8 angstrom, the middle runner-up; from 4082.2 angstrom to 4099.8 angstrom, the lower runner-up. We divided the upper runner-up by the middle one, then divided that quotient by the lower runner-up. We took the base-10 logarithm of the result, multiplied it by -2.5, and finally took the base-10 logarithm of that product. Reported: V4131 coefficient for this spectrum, 0.310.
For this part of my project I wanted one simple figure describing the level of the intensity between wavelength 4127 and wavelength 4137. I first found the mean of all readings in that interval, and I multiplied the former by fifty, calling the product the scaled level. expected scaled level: 312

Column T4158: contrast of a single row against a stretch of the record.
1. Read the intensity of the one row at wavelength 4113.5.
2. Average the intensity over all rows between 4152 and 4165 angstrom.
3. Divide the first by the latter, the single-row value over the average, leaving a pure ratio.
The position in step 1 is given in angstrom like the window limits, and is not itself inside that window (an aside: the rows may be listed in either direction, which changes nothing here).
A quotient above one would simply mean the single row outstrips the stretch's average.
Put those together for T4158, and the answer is 1.10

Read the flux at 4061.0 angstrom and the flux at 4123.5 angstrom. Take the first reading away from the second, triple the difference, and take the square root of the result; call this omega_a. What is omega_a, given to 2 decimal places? 1.17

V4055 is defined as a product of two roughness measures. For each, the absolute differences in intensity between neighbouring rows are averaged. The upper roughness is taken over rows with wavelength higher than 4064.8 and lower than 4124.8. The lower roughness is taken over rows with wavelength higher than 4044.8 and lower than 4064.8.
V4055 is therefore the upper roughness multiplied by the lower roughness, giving 0.54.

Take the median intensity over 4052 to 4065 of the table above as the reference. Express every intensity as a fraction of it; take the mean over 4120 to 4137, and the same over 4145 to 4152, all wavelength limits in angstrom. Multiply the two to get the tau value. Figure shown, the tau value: 1.37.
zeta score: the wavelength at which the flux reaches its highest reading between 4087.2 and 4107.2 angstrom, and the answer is 4093.5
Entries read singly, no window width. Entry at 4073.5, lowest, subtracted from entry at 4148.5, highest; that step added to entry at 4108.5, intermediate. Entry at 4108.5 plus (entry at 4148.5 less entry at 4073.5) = 6.7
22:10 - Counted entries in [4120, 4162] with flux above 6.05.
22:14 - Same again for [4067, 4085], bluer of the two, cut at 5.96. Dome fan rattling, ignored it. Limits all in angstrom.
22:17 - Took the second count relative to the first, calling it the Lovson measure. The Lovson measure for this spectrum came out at 0.25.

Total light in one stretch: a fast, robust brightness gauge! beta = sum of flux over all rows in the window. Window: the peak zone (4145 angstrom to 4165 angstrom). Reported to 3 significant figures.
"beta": 51.4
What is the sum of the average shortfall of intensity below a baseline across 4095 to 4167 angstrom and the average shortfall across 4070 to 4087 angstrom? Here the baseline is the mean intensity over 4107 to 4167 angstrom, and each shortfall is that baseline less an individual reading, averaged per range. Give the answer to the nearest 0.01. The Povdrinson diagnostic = 0.57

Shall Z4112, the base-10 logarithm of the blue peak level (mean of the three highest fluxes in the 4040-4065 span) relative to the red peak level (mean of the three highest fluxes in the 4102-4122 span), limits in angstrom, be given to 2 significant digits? -0.025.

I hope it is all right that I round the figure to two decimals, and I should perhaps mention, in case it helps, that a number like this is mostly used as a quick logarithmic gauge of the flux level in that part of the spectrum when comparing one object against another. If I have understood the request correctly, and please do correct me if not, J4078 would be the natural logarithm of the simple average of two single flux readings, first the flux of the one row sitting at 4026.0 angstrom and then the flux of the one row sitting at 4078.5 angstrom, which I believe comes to 1.73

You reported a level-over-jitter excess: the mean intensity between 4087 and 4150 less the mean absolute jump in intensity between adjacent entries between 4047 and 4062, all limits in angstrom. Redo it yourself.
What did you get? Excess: 5.67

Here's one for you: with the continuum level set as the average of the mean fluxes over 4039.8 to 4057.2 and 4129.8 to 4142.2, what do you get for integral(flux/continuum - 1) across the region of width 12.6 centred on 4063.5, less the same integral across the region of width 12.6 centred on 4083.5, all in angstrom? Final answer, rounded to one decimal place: -1.1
